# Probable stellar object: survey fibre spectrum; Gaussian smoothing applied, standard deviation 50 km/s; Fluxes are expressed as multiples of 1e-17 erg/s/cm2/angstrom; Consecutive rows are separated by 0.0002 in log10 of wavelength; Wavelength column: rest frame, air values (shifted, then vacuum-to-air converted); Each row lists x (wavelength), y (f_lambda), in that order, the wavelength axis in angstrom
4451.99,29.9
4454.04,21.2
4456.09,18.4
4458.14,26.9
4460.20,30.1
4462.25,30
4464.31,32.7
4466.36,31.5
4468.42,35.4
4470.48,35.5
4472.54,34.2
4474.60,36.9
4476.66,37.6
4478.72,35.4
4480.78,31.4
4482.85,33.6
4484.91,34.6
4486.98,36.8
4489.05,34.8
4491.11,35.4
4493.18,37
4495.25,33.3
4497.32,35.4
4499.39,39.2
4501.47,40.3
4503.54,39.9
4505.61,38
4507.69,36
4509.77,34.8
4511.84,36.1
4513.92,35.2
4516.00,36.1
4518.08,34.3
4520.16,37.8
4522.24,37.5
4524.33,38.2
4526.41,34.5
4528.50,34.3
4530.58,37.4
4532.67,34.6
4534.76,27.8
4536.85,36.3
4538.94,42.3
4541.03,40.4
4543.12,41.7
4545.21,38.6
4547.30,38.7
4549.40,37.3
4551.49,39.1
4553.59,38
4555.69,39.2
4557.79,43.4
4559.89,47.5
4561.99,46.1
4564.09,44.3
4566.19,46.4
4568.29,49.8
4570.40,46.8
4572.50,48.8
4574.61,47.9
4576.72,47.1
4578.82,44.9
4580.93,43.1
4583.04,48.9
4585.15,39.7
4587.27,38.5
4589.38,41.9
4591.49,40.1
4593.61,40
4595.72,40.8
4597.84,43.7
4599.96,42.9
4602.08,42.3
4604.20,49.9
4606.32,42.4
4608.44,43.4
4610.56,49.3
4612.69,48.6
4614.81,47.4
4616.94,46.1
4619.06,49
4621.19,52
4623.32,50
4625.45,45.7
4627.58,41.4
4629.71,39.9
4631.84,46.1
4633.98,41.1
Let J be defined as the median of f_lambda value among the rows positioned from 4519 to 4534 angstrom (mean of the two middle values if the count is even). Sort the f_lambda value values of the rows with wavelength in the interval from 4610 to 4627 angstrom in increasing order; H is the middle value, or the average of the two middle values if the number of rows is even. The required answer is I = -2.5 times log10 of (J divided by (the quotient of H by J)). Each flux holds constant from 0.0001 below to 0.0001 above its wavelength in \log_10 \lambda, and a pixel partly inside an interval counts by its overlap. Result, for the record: -3.6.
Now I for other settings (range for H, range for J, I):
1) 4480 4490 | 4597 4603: -4.3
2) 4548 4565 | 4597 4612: -4.1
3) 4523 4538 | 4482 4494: -3.9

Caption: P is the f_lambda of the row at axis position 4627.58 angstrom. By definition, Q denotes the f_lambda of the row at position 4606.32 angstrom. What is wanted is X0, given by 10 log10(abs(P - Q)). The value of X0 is 0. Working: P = 41.4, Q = 42.4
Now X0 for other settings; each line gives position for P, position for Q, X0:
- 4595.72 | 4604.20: 10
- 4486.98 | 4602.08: 7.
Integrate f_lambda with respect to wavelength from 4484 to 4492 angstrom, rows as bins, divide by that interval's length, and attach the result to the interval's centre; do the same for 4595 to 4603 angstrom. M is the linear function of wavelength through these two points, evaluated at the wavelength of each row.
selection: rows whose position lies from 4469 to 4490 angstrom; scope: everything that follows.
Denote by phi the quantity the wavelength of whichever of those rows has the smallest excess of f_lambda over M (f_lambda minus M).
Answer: 4480.78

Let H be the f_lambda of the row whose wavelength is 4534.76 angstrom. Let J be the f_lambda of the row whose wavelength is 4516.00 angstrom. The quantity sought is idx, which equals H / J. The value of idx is 0.8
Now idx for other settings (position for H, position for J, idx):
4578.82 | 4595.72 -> 1.1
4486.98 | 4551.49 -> 0.9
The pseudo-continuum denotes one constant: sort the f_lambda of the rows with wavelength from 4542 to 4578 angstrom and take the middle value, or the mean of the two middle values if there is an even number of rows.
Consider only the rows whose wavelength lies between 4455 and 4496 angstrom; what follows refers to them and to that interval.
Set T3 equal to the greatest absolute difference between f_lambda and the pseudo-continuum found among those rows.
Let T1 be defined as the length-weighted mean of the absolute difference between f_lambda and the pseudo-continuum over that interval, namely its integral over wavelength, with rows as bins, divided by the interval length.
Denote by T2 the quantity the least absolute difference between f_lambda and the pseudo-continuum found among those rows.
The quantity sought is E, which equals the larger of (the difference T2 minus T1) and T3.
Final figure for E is 25.9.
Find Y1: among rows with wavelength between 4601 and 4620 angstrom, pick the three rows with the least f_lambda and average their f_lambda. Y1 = 42.7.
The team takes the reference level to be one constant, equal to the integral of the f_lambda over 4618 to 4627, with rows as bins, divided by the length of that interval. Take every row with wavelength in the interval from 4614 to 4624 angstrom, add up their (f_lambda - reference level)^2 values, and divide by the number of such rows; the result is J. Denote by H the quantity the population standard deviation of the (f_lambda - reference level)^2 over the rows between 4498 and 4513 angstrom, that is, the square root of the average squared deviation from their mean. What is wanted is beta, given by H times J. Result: 187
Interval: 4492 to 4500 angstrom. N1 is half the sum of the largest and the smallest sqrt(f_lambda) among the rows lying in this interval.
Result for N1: 6.02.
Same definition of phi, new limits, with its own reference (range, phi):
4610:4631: 4629.71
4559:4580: 4578.82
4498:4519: 4518.08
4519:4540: 4534.76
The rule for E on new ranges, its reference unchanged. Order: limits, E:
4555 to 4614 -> 5.8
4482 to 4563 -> 16.5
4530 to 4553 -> 16.5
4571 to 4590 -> 5.8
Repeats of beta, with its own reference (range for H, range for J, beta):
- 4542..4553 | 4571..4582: 264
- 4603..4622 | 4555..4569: 305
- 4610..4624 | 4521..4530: 619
